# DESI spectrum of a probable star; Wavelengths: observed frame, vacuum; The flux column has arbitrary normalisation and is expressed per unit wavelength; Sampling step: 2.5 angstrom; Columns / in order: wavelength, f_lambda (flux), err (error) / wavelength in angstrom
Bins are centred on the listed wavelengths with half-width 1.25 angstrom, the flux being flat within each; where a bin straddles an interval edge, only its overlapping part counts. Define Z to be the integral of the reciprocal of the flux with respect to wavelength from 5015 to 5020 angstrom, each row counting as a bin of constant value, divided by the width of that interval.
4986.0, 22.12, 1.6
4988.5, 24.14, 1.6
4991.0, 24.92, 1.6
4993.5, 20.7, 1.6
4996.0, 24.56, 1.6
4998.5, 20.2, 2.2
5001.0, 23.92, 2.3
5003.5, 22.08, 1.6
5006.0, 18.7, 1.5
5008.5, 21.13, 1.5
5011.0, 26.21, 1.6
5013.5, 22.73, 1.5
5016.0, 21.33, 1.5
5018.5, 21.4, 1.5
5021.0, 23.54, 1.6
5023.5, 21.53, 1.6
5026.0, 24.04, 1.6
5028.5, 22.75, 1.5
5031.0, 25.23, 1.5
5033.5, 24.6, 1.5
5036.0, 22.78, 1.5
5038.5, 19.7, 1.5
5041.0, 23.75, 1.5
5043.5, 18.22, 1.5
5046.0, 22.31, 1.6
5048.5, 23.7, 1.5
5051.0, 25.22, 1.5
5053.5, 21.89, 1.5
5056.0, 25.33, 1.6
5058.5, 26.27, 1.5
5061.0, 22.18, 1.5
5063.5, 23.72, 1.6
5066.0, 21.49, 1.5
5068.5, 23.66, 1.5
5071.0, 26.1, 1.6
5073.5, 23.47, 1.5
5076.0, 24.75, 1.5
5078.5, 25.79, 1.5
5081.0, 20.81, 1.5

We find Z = 0.0466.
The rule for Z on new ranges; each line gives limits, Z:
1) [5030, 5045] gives 0.0454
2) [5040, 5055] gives 0.0448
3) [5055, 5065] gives 0.0414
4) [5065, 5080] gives 0.0415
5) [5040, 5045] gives 0.0486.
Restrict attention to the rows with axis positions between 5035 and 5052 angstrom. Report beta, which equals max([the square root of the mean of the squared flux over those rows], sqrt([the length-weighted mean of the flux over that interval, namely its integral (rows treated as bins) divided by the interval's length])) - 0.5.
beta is 21.9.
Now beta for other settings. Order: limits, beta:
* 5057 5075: 23.4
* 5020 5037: 23.0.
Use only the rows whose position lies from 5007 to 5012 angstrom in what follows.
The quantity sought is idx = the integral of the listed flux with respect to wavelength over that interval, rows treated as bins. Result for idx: 116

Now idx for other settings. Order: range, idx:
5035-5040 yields 106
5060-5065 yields 115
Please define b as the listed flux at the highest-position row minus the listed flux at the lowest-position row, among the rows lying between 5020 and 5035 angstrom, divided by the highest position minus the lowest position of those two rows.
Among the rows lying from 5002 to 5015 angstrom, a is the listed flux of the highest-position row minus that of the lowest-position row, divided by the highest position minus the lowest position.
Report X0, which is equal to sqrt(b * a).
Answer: 0.07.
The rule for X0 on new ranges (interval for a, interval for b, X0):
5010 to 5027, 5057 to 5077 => 0.11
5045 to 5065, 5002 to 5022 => 0.08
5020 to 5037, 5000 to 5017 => 0.09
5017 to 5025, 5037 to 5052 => 0.11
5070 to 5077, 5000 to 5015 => 0.16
